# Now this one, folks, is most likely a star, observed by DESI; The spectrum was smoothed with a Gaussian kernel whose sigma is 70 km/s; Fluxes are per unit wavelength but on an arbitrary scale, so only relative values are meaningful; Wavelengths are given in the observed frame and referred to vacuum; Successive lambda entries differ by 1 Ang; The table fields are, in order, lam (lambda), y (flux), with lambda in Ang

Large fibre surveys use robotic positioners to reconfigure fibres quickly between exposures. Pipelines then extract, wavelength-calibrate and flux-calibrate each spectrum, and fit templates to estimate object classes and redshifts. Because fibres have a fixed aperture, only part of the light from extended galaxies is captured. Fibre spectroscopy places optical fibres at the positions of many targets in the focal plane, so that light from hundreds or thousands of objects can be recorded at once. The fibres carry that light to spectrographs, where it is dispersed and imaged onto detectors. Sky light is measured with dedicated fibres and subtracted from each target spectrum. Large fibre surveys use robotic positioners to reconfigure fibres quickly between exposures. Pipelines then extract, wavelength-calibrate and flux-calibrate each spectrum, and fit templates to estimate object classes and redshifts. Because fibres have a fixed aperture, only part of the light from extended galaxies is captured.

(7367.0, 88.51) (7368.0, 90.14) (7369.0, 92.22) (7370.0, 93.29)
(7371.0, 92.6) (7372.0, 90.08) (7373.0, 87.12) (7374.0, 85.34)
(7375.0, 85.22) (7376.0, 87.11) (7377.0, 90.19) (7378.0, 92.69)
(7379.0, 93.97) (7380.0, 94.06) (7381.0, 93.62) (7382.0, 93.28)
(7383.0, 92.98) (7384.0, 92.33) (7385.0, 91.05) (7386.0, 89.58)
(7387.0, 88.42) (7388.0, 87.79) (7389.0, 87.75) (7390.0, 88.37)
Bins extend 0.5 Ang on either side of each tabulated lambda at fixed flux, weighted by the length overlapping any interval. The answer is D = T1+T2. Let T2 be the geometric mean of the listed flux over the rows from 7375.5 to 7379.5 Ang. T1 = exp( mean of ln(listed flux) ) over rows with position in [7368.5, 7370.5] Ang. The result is 184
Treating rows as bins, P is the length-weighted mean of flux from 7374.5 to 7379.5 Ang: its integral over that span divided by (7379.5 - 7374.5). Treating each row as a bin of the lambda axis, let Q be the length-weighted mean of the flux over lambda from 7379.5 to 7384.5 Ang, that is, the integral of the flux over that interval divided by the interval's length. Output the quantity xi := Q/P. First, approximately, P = 89.8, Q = 93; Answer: 1.04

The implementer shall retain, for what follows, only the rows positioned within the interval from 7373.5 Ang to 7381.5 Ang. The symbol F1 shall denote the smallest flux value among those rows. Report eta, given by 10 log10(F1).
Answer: 19.3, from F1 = 85.22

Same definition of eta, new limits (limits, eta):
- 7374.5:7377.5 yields 19.3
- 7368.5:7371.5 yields 19.6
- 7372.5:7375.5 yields 19.3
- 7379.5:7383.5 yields 19.7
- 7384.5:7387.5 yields 19.5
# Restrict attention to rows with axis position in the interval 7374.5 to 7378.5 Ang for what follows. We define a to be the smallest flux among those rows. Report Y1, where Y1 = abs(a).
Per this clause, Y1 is 85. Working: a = 85.22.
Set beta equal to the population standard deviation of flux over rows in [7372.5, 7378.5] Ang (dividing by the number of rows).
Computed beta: 2.68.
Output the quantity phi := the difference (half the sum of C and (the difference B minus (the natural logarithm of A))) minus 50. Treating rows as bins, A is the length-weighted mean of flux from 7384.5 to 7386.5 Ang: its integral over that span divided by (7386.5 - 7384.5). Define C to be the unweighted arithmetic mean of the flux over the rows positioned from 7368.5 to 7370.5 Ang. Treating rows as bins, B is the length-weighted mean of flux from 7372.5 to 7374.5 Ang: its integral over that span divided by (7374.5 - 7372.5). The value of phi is 37.2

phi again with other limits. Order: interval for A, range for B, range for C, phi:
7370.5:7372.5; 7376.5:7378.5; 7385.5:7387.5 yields 38.0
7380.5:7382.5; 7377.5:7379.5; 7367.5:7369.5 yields 40.0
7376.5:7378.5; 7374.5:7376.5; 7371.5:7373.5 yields 35.1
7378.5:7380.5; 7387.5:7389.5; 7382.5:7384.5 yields 37.9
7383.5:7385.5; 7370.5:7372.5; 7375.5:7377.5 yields 37.7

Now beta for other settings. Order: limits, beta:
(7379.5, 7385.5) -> 0.98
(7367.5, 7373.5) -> 2.08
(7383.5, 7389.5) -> 1.71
